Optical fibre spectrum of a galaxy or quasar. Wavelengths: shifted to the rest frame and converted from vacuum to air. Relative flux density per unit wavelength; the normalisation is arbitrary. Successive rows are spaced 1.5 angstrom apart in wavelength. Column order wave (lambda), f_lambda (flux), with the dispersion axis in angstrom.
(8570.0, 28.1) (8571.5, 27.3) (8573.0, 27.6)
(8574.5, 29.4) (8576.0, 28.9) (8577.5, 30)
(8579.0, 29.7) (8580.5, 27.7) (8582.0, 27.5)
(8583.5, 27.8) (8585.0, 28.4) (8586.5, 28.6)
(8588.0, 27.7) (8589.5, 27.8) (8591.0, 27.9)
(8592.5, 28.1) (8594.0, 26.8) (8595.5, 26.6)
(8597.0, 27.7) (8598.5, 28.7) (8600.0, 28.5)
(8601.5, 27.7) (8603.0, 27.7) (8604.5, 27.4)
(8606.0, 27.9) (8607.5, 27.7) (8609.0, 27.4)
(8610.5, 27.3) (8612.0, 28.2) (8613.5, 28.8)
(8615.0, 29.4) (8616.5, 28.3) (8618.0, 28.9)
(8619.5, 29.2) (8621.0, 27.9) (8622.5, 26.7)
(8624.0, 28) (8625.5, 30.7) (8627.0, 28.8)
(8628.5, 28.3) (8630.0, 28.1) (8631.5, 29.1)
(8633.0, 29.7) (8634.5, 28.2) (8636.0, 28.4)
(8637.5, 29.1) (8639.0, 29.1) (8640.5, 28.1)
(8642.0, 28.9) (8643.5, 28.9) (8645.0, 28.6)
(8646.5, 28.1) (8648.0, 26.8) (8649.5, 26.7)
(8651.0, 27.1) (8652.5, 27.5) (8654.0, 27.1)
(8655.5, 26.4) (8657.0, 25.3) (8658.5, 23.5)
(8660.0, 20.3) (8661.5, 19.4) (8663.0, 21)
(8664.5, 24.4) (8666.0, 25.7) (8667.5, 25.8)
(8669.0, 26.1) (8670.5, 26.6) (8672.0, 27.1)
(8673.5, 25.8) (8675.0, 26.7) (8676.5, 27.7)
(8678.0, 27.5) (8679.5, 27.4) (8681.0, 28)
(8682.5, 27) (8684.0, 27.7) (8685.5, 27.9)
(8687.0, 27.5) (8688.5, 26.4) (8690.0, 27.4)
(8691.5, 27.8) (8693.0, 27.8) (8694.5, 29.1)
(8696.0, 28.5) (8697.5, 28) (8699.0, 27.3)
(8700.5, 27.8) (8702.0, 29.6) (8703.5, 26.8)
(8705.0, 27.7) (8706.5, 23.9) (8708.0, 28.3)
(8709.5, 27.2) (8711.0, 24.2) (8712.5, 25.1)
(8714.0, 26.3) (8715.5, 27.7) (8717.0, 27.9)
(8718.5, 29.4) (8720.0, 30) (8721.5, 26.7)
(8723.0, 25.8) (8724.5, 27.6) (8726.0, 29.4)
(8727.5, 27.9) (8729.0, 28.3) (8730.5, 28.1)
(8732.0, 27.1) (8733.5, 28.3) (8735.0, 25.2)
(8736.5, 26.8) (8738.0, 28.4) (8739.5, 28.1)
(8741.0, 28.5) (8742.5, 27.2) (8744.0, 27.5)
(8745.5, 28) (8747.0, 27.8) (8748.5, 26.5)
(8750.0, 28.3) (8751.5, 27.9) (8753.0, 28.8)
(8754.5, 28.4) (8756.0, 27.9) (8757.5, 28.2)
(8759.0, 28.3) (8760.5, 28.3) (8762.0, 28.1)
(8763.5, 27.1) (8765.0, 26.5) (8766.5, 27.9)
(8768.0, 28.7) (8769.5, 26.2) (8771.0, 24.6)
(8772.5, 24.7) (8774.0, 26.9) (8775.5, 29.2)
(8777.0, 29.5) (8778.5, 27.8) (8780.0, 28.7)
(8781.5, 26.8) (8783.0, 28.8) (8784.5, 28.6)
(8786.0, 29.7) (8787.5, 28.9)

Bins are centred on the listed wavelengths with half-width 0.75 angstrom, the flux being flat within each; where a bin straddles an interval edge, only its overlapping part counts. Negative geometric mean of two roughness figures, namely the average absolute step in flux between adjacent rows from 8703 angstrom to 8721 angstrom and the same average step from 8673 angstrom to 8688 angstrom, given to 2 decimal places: -0.99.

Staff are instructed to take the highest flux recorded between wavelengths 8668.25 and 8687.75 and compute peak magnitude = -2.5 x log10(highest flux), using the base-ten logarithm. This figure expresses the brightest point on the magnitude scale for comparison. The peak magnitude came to -3.62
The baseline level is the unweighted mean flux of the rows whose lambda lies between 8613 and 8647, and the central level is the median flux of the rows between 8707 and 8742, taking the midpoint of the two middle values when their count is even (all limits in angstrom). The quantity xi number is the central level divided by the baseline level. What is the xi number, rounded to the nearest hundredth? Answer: 0.97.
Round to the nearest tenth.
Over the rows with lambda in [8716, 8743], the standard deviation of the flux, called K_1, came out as 1.2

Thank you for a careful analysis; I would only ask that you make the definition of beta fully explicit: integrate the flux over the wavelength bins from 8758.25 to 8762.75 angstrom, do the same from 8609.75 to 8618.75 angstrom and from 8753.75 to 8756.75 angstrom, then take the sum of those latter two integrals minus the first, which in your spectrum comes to 214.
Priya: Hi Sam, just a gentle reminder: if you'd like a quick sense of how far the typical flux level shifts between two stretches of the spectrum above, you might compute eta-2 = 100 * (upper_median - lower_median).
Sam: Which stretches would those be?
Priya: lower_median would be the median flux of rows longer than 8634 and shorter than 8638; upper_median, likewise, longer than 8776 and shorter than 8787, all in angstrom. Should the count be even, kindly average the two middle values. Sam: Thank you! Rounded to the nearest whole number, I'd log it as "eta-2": 30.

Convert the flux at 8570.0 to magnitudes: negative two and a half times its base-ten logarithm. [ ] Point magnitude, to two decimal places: -3.62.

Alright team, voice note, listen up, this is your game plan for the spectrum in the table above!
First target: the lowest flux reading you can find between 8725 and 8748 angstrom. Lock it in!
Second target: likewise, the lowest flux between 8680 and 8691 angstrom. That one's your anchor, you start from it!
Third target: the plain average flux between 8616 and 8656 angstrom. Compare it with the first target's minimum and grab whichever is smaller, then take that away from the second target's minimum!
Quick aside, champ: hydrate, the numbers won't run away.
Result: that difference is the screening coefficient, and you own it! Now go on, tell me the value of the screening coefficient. 1.2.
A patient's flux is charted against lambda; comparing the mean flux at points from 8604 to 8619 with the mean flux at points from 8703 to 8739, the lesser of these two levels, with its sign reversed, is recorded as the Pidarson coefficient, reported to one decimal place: -27.3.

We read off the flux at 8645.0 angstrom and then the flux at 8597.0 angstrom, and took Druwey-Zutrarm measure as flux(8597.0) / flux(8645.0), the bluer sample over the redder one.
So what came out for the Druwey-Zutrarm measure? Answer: 0.97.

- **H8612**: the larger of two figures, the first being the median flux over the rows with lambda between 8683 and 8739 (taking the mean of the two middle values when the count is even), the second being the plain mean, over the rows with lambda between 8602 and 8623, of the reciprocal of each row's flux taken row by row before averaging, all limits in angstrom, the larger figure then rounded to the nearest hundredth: 27.70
